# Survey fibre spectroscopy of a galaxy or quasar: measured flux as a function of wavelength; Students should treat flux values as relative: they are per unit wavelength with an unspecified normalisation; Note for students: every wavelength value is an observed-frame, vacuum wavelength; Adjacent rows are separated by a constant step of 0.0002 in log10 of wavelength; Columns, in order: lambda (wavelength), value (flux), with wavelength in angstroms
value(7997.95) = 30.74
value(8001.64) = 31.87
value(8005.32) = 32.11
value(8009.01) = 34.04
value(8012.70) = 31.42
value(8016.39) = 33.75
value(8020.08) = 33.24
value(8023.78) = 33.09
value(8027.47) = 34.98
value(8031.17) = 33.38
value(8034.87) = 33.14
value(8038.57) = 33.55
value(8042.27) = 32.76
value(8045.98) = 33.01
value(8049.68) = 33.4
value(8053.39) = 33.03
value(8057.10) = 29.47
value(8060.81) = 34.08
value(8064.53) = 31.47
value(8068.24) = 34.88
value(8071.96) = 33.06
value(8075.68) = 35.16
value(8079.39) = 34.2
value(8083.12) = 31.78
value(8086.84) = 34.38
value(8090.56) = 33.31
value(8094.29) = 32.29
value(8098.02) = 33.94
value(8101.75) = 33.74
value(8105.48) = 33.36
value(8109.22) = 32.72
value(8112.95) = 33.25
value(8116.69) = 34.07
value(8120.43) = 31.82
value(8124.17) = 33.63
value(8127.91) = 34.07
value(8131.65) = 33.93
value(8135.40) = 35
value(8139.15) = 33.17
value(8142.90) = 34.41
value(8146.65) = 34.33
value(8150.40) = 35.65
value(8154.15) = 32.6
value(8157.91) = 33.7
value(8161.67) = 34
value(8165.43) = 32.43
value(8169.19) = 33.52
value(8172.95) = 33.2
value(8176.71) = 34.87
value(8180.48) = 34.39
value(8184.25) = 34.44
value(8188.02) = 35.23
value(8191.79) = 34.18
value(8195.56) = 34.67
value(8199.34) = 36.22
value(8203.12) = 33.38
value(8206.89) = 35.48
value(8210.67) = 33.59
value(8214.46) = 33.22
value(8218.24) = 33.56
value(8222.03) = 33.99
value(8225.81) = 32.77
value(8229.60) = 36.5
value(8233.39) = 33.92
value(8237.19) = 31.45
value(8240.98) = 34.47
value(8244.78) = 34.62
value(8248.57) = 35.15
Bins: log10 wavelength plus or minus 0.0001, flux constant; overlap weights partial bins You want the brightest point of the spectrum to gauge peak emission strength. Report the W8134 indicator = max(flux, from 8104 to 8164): 35.65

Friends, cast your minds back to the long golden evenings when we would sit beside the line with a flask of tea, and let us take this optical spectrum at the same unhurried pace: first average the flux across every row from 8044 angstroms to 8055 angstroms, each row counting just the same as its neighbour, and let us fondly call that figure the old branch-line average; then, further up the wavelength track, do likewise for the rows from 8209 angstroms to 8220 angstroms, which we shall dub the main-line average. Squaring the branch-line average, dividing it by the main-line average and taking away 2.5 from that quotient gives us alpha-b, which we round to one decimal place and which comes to 30.3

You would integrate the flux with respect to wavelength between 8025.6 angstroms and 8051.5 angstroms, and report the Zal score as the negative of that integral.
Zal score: -867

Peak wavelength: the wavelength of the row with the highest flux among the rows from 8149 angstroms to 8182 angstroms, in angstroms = 8150.40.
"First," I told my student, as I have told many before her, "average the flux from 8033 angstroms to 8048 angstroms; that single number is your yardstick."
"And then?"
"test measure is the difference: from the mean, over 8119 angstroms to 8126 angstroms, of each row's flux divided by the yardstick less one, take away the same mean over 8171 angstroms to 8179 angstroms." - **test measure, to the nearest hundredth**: -0.04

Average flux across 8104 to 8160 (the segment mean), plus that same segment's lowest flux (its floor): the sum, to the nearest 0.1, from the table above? 65.5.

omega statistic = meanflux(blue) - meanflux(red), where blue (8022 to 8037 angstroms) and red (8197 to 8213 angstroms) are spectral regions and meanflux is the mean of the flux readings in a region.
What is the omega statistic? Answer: -1.0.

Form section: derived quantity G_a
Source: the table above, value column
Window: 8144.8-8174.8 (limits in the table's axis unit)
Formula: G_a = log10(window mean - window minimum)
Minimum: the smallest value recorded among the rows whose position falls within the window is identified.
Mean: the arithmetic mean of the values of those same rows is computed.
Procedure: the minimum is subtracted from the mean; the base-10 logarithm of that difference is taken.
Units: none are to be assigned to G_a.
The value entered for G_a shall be 0.10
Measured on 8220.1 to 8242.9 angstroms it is 0.38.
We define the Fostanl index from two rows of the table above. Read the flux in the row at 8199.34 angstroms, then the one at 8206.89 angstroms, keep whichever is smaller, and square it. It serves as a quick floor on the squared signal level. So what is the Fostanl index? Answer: 1259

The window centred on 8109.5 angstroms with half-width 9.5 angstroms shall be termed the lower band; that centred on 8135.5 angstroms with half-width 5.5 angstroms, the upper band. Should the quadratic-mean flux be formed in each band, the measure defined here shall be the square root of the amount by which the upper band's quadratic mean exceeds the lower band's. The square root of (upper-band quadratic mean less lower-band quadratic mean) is 0.78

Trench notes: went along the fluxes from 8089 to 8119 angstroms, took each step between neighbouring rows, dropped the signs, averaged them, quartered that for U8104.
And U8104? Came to 0.19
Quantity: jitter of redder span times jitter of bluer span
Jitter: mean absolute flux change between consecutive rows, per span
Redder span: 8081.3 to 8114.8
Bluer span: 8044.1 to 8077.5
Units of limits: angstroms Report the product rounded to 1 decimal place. 2.4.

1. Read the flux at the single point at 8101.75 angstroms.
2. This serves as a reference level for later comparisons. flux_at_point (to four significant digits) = 33.74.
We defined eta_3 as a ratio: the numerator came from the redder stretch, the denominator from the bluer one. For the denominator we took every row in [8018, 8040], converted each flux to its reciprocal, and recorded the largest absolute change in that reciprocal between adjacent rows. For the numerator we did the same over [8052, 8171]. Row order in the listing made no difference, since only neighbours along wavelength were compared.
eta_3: 2.81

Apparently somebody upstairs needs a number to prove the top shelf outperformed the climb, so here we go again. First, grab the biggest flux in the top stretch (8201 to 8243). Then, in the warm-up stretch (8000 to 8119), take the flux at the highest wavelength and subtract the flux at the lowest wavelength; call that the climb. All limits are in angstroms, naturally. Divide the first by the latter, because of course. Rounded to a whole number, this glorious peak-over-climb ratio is 17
